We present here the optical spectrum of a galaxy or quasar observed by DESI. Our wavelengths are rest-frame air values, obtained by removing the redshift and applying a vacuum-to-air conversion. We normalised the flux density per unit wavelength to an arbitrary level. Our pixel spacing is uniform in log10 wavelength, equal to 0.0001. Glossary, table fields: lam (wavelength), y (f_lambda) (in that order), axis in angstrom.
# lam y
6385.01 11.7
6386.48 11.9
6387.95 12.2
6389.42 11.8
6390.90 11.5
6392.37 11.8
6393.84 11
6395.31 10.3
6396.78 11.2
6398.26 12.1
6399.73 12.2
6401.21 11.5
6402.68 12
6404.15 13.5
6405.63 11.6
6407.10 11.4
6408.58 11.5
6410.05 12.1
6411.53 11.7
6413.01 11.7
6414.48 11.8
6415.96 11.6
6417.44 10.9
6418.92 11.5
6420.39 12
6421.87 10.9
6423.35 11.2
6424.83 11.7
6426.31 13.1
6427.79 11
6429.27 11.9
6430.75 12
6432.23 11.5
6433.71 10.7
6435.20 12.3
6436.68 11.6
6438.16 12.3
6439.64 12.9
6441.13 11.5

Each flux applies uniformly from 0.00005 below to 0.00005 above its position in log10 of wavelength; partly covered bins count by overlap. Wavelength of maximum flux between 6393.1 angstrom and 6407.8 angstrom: 6404.15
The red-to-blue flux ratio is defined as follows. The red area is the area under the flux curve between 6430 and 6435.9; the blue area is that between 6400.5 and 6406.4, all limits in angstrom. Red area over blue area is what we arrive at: 1.0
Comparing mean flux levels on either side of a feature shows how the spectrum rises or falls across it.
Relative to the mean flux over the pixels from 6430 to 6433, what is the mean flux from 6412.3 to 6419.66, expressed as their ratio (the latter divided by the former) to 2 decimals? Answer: 0.98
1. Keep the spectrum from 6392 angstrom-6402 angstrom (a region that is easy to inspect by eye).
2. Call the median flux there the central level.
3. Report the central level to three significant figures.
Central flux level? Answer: 11.5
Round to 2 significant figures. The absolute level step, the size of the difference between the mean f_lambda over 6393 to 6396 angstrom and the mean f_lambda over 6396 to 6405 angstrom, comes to 1.4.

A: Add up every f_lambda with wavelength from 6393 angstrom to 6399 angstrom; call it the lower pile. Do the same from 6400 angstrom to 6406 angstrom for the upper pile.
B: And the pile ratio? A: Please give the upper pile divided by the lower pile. 1.09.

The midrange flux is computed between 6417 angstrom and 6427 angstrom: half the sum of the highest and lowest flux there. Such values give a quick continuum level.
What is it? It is 12.0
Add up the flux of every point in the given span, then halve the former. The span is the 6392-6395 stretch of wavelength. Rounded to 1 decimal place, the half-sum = 11.4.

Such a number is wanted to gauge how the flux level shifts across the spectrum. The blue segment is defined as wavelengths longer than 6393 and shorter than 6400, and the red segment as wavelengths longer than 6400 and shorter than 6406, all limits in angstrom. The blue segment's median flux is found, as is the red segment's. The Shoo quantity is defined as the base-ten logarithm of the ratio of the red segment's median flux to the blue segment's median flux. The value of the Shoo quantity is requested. 0.023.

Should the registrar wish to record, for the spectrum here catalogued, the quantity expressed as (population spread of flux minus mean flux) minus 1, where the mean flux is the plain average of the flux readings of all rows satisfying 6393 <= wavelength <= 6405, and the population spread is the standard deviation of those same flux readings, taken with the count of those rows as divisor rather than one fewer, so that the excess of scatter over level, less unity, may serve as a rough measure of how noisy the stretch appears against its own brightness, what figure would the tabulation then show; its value -11.8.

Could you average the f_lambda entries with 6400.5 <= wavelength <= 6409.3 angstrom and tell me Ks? 11.9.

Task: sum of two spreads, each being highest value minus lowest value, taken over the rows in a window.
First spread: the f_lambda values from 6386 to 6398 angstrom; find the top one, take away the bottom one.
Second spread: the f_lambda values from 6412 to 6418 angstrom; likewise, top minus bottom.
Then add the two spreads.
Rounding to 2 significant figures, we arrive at 2.8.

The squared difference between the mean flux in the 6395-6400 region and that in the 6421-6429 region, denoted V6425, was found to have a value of 0.02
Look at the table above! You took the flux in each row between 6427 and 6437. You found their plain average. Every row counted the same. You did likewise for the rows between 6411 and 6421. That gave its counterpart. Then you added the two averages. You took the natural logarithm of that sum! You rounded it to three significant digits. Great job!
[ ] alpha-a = 3.14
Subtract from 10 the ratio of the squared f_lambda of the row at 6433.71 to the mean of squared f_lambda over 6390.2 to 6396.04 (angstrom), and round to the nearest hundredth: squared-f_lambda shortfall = 9.08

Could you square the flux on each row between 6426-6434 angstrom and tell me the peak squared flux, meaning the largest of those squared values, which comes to 172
